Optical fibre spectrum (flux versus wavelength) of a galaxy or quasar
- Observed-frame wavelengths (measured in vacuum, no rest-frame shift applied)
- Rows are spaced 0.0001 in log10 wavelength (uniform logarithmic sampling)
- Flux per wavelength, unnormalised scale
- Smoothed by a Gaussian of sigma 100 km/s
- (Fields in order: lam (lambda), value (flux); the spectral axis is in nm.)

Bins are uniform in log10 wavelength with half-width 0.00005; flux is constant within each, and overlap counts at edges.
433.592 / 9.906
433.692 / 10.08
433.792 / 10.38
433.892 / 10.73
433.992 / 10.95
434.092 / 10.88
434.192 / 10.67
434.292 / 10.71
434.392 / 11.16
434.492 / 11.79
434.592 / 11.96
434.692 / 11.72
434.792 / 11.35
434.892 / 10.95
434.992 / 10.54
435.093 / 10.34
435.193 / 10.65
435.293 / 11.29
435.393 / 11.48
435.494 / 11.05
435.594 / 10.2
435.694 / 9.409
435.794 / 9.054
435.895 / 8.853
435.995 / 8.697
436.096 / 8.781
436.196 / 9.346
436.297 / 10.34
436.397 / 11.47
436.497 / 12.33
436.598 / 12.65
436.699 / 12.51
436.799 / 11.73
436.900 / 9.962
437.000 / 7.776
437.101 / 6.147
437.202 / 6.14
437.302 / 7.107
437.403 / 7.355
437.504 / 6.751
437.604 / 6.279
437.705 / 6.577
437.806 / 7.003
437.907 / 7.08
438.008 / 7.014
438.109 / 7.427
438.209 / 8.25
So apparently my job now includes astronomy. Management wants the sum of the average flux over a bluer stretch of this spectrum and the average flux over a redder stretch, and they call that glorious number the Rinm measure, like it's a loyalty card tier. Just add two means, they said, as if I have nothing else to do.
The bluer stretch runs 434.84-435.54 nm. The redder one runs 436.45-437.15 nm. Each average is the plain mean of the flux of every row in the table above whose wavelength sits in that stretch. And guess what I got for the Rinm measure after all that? 21.3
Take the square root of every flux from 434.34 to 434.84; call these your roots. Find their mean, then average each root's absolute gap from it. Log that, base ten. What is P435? -1.40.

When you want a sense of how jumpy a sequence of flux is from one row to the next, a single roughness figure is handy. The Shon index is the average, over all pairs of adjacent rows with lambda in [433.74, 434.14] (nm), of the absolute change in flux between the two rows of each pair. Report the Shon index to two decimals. 0.21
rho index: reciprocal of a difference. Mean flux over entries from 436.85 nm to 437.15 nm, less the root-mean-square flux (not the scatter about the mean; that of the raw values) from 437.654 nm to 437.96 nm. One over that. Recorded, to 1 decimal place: 0.9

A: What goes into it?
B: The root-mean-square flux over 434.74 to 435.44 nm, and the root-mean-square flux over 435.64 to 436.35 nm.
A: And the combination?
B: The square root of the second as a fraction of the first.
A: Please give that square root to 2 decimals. 0.92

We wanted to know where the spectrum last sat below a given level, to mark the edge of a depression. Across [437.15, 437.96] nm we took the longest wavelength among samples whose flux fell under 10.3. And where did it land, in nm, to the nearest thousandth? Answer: 437.907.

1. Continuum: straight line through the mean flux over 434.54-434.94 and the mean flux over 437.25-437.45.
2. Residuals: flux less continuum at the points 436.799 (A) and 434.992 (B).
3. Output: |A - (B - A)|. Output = 7.7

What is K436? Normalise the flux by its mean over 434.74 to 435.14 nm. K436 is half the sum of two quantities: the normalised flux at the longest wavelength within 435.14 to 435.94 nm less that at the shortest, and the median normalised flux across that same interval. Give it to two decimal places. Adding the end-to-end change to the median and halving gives 0.40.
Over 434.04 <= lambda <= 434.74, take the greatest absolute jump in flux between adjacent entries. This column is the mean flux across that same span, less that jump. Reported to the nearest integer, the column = 11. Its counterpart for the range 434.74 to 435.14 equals 10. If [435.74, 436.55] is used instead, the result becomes 9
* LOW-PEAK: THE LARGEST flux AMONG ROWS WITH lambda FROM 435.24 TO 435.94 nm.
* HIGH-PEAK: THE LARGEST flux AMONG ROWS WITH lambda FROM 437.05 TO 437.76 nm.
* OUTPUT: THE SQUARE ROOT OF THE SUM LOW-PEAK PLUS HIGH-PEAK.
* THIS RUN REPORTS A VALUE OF 4.34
